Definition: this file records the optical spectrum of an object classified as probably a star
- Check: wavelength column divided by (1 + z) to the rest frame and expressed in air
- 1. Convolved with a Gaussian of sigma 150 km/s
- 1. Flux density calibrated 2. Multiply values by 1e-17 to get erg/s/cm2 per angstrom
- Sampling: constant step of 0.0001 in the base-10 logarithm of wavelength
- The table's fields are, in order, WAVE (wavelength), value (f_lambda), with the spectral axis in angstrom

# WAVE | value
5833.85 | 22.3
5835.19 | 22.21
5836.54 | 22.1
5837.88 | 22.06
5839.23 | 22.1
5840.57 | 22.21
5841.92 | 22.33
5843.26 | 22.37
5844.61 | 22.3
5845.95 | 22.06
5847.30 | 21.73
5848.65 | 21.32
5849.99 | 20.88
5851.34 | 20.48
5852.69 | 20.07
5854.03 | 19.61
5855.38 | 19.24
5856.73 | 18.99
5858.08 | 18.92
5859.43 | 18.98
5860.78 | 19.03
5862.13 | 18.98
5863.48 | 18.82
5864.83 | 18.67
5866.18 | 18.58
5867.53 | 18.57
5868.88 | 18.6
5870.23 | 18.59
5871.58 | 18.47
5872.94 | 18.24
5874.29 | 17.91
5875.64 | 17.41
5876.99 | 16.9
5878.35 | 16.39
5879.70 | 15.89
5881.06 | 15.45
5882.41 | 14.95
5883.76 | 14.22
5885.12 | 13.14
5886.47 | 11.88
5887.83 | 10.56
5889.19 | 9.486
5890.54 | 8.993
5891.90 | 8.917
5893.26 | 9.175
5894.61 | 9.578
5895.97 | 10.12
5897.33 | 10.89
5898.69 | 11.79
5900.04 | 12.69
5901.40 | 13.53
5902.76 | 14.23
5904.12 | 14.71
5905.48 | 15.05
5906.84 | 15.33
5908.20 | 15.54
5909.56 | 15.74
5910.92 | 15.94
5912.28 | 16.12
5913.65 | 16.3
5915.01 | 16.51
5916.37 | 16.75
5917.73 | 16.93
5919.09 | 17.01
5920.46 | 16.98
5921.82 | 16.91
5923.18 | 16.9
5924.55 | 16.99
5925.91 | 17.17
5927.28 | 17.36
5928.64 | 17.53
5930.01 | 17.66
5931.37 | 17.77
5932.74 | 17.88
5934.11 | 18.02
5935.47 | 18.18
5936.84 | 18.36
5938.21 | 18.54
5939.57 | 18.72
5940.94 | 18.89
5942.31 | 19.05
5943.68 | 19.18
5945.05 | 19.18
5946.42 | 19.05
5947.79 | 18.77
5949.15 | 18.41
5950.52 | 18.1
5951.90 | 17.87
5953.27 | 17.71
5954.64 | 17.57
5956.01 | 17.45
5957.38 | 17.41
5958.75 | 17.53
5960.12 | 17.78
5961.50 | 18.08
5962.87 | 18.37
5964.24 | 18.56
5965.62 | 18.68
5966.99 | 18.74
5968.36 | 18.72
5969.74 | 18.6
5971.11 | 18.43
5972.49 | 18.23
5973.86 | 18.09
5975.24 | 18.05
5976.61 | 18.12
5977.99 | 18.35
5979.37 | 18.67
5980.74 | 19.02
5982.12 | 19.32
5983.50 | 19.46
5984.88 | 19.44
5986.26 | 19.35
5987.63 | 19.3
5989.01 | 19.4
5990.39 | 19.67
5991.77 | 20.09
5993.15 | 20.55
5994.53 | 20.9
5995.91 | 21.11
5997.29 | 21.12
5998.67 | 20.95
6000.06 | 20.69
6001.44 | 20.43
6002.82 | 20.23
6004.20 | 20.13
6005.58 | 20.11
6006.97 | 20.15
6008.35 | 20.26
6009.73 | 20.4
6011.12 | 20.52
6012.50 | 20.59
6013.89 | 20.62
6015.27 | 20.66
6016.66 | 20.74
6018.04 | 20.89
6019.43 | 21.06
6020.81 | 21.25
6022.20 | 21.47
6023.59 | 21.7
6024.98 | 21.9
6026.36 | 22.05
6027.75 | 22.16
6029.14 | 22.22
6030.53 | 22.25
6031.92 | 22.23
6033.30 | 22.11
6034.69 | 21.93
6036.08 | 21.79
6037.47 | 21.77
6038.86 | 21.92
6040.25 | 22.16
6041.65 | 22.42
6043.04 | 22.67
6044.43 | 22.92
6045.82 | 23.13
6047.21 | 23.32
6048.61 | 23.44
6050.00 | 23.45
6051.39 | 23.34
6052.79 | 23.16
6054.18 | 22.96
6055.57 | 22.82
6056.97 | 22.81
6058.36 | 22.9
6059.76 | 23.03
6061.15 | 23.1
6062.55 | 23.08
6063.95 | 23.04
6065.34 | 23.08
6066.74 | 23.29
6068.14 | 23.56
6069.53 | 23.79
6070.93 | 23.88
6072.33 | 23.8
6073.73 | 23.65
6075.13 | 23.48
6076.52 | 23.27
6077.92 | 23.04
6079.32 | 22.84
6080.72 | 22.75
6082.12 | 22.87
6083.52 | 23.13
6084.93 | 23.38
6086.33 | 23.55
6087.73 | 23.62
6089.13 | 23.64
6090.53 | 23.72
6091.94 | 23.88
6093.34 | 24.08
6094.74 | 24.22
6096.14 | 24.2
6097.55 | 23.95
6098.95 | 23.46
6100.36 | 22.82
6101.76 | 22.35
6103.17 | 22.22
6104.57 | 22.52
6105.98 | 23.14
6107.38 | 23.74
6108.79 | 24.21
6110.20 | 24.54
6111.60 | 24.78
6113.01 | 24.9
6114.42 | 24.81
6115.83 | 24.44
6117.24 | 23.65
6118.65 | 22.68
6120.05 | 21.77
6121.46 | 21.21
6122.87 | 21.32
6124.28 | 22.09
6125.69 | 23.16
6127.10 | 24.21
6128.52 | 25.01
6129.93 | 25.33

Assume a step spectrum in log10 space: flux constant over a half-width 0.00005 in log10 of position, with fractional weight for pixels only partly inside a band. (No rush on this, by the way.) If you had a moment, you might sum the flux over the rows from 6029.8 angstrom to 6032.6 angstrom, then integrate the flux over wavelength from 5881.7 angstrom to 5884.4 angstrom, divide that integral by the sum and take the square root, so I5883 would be 0.94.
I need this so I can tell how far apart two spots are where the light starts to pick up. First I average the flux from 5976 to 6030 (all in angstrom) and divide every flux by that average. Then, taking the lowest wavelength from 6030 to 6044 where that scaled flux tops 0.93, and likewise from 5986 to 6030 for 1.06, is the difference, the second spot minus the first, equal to -6.9 angstrom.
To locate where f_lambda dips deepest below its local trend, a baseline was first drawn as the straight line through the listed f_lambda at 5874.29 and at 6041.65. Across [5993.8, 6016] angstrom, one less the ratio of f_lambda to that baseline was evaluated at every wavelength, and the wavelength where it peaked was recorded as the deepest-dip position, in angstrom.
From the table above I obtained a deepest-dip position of 6005.58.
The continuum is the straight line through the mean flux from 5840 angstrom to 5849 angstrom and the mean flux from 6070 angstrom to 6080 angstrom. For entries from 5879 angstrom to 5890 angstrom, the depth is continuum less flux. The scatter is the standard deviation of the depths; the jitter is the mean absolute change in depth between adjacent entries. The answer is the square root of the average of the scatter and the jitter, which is 1.3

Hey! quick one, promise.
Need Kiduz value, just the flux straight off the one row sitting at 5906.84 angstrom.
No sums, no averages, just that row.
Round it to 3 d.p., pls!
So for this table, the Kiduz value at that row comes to 15.330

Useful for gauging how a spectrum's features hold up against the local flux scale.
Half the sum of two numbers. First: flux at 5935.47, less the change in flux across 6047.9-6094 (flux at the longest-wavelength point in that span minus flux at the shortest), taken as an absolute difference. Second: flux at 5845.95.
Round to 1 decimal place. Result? 19.8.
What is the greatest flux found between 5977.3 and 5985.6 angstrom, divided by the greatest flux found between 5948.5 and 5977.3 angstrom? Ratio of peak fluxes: 1.04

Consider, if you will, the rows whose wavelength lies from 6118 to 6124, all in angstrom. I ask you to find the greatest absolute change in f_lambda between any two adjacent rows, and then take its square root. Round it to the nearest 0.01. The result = 0.95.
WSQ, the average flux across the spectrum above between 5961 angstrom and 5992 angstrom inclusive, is 18.8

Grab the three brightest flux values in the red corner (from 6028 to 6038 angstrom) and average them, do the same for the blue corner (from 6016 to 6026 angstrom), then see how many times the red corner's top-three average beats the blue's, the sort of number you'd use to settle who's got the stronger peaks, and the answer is 1.03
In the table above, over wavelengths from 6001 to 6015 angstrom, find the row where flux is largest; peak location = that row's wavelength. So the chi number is 6013.89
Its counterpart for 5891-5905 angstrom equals 5904.12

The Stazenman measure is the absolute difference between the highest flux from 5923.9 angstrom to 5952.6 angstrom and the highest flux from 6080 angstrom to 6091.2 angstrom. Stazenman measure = 4.5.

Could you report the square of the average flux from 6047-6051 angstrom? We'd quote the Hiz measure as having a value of 548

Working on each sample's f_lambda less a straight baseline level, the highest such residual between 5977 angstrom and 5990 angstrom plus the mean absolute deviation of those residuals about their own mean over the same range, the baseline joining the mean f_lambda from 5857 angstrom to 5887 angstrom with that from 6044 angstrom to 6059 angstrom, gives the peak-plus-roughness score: -1.2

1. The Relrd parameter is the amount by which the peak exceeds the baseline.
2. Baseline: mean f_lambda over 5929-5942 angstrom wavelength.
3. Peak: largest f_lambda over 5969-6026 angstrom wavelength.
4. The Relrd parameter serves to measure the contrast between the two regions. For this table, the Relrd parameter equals 3.7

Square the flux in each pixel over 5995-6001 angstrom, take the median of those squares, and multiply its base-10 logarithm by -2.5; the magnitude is -6.61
